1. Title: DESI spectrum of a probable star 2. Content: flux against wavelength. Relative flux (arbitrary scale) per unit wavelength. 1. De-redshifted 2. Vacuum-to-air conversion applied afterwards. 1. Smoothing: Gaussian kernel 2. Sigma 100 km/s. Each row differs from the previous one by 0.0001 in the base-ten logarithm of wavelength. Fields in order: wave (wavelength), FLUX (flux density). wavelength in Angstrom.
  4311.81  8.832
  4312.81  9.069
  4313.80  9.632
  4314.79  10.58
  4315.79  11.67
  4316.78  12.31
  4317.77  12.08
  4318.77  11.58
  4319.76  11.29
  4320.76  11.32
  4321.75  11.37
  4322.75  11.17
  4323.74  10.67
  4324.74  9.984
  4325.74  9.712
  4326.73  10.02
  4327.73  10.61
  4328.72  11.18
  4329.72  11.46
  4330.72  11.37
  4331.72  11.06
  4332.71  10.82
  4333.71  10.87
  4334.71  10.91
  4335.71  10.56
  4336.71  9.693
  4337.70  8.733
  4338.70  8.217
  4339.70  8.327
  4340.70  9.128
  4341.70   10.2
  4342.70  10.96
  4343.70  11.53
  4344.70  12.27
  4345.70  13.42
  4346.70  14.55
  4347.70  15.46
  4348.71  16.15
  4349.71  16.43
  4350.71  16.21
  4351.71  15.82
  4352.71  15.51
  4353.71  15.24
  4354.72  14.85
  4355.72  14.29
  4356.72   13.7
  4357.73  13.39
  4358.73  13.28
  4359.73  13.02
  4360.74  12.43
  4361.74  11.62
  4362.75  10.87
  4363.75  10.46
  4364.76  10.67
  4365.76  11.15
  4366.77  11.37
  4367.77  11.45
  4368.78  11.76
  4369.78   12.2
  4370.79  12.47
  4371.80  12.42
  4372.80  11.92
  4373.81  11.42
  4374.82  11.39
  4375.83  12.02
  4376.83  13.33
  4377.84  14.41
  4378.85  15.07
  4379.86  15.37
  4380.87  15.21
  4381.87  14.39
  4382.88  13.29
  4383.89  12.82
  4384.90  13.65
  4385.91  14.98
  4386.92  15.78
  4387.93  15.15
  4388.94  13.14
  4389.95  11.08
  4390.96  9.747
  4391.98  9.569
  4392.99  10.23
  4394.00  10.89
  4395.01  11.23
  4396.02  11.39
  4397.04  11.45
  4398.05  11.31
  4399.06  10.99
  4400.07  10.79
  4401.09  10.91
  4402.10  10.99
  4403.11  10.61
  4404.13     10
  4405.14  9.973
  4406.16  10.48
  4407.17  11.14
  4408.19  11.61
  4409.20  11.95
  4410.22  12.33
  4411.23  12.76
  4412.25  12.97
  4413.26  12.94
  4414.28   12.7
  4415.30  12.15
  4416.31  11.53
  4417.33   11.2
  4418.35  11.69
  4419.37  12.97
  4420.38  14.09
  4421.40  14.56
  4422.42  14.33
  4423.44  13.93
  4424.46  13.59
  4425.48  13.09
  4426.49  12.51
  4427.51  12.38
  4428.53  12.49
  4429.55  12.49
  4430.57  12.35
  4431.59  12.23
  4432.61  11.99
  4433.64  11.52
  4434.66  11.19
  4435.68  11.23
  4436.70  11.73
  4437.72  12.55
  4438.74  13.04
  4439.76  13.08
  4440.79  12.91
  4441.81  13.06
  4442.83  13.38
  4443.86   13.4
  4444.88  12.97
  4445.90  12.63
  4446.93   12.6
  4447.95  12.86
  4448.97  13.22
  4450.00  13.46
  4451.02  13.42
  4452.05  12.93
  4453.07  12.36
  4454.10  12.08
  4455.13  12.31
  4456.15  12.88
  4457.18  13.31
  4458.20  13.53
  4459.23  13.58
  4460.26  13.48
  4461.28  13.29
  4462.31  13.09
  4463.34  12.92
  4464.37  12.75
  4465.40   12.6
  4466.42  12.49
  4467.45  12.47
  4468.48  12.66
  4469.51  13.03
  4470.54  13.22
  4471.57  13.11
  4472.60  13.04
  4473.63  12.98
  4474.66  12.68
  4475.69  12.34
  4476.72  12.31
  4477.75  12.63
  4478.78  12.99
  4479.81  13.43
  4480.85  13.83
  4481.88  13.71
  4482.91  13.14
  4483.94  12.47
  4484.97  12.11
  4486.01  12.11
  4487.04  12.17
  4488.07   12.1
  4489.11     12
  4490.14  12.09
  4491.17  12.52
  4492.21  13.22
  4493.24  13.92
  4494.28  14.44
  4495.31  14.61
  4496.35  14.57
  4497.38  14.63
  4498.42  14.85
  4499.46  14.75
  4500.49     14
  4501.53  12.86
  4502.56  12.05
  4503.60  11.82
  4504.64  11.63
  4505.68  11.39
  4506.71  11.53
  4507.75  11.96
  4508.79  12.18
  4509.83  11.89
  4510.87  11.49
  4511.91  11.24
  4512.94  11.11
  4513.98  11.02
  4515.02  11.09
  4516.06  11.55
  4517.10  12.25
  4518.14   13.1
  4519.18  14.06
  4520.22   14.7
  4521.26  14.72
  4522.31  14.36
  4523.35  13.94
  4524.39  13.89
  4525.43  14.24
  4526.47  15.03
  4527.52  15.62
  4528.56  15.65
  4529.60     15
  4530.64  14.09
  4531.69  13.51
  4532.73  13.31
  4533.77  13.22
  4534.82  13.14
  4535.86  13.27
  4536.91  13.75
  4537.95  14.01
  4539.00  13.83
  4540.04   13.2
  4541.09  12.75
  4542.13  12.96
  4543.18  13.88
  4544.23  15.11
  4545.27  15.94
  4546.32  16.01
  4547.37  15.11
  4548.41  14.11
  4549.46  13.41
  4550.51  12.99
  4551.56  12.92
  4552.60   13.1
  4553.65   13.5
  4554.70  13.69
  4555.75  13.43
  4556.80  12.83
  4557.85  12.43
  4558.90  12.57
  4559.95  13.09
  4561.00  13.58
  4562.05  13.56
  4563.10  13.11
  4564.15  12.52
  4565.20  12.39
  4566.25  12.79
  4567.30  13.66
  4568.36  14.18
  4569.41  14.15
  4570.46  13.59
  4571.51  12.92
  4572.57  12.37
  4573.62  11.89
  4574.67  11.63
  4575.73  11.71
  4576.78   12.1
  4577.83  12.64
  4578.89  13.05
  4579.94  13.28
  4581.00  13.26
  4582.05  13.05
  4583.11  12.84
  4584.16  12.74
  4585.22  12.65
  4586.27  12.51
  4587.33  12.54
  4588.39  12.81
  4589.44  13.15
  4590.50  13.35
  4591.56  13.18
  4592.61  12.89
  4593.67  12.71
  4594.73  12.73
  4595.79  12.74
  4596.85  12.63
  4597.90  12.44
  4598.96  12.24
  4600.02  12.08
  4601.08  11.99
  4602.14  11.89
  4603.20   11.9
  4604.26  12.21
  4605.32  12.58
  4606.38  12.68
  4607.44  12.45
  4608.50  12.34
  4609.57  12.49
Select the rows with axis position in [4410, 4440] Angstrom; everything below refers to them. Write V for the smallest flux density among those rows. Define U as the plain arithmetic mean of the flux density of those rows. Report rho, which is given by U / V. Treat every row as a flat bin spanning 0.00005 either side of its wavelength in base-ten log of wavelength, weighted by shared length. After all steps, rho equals 1.12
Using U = 12.6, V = 11.19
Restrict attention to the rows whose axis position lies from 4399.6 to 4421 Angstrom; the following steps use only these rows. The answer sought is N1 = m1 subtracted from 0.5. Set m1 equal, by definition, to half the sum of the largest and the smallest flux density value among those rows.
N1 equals -11.5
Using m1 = 12.0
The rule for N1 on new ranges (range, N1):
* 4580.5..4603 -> -12.1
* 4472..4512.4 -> -12.5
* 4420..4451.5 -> -12.4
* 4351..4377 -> -12.6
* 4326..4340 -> -9.3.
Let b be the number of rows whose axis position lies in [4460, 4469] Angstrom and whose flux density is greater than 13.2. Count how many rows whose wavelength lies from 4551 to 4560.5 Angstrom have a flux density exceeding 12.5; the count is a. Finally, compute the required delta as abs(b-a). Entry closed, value 6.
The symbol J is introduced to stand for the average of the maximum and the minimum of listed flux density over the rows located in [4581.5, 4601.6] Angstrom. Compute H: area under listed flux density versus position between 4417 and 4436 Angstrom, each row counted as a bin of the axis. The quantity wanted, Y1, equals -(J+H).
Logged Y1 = -253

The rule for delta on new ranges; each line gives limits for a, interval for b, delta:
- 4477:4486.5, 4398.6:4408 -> 6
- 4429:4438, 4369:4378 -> 1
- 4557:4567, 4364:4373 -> 7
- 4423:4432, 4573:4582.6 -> 2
